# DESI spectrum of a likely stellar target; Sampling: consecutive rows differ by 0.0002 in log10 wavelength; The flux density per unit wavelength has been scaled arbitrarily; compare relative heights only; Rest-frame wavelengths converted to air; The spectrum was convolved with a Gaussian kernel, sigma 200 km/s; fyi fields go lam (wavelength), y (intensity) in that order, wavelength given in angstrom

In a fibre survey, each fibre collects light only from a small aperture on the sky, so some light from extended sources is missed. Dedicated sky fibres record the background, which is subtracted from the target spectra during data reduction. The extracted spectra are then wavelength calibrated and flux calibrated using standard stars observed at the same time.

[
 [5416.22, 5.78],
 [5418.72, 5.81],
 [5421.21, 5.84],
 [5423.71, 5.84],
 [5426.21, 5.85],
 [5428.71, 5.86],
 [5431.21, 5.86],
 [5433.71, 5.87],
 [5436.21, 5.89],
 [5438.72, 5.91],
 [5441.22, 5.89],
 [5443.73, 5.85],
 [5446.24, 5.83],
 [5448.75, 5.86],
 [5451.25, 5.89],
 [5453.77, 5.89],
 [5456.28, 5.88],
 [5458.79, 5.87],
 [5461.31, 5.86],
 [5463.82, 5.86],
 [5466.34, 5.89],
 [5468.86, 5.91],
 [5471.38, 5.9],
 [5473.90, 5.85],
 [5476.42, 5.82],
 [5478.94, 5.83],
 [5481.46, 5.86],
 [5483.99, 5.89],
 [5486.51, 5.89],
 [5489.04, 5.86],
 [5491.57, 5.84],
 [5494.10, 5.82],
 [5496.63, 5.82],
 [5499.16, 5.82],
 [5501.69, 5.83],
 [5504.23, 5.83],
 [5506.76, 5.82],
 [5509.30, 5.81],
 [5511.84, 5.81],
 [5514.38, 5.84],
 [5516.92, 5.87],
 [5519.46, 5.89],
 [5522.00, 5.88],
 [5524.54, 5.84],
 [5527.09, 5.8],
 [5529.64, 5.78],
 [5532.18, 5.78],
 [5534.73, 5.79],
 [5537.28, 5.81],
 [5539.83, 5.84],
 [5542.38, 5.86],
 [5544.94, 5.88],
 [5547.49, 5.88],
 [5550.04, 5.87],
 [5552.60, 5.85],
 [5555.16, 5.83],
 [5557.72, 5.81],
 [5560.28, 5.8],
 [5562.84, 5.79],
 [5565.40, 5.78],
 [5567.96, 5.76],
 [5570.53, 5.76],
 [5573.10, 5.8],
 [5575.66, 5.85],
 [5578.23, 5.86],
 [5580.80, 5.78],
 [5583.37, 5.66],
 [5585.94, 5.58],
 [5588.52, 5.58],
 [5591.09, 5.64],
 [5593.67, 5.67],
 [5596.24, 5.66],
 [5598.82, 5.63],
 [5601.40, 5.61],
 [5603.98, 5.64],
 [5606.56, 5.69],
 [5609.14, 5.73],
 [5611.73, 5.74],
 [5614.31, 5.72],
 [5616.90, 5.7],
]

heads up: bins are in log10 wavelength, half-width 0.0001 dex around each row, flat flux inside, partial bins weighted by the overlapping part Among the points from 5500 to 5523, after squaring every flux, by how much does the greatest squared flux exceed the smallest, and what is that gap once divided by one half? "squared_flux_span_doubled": 1.87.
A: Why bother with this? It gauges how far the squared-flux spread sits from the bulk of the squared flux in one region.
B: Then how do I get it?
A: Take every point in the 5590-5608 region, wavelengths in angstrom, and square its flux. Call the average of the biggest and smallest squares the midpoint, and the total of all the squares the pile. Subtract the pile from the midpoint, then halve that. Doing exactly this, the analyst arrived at -96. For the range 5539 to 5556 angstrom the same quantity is -103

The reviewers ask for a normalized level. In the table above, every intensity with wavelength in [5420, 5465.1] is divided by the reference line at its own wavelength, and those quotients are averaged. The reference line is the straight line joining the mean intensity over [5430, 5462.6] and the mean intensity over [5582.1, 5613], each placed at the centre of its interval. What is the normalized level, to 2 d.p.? 1.00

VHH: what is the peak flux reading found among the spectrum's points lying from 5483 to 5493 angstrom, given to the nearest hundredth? 5.89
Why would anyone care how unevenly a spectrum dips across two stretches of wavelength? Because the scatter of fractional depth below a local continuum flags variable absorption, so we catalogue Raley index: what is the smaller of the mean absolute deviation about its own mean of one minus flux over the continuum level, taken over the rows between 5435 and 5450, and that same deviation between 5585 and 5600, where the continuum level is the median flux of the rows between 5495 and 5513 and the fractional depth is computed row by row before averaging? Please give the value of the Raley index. 0.0043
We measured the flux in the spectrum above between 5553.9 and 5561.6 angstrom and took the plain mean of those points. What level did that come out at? 5.81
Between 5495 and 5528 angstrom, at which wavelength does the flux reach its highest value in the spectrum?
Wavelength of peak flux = 5519.46 angstrom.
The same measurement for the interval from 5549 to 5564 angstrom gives 5550.04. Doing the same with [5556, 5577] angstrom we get 5575.66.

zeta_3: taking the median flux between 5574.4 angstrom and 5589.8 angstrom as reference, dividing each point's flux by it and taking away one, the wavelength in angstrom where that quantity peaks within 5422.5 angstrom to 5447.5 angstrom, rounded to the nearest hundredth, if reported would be 5438.72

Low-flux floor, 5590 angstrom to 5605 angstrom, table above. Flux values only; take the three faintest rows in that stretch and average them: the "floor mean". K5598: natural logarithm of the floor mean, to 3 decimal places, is 1.728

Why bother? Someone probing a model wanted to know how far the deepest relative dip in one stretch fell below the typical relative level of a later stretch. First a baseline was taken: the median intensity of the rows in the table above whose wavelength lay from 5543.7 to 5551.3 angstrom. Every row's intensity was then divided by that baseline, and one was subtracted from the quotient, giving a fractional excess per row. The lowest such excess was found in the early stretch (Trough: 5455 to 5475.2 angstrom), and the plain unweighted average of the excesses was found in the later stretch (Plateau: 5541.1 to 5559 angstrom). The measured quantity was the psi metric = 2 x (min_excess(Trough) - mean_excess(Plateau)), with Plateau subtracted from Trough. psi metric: -0.001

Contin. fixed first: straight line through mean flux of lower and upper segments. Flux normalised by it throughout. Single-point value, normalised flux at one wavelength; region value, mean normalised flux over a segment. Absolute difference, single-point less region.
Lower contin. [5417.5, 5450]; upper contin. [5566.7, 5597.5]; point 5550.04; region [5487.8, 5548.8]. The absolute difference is 0.012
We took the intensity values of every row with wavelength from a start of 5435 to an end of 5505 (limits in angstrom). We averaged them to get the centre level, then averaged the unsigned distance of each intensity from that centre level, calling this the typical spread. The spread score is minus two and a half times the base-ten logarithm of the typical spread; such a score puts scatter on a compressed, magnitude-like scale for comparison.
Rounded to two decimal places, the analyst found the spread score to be 3.99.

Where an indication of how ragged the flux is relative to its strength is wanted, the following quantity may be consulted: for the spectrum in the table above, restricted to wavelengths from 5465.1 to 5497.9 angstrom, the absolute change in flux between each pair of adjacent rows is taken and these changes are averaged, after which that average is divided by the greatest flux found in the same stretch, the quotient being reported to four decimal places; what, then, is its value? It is 0.0035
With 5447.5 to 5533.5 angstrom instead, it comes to 0.0029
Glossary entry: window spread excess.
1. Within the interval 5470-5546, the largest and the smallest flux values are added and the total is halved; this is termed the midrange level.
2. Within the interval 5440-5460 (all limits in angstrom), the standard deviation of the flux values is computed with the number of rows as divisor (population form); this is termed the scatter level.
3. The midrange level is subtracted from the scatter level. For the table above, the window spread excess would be -5.82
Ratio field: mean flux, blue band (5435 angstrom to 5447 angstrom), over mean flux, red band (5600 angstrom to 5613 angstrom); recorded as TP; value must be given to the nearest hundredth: 1.03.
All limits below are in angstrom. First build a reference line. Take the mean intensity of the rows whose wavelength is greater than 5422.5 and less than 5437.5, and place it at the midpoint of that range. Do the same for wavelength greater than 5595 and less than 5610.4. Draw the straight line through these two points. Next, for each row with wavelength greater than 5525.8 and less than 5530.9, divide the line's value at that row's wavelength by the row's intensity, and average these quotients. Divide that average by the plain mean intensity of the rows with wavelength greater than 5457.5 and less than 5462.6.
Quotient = 0.169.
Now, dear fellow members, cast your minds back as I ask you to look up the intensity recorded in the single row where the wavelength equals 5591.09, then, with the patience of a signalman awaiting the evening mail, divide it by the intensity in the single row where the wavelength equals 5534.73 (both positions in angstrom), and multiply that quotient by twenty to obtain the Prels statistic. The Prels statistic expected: 19.5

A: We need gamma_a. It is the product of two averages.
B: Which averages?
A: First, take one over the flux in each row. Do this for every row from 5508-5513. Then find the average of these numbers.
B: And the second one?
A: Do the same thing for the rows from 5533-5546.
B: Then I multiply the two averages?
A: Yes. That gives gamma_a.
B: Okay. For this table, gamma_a 0.0295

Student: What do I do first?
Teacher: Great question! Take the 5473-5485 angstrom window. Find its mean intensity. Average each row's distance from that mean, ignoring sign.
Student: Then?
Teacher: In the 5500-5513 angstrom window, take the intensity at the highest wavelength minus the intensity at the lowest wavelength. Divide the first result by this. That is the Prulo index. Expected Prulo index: -1.0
